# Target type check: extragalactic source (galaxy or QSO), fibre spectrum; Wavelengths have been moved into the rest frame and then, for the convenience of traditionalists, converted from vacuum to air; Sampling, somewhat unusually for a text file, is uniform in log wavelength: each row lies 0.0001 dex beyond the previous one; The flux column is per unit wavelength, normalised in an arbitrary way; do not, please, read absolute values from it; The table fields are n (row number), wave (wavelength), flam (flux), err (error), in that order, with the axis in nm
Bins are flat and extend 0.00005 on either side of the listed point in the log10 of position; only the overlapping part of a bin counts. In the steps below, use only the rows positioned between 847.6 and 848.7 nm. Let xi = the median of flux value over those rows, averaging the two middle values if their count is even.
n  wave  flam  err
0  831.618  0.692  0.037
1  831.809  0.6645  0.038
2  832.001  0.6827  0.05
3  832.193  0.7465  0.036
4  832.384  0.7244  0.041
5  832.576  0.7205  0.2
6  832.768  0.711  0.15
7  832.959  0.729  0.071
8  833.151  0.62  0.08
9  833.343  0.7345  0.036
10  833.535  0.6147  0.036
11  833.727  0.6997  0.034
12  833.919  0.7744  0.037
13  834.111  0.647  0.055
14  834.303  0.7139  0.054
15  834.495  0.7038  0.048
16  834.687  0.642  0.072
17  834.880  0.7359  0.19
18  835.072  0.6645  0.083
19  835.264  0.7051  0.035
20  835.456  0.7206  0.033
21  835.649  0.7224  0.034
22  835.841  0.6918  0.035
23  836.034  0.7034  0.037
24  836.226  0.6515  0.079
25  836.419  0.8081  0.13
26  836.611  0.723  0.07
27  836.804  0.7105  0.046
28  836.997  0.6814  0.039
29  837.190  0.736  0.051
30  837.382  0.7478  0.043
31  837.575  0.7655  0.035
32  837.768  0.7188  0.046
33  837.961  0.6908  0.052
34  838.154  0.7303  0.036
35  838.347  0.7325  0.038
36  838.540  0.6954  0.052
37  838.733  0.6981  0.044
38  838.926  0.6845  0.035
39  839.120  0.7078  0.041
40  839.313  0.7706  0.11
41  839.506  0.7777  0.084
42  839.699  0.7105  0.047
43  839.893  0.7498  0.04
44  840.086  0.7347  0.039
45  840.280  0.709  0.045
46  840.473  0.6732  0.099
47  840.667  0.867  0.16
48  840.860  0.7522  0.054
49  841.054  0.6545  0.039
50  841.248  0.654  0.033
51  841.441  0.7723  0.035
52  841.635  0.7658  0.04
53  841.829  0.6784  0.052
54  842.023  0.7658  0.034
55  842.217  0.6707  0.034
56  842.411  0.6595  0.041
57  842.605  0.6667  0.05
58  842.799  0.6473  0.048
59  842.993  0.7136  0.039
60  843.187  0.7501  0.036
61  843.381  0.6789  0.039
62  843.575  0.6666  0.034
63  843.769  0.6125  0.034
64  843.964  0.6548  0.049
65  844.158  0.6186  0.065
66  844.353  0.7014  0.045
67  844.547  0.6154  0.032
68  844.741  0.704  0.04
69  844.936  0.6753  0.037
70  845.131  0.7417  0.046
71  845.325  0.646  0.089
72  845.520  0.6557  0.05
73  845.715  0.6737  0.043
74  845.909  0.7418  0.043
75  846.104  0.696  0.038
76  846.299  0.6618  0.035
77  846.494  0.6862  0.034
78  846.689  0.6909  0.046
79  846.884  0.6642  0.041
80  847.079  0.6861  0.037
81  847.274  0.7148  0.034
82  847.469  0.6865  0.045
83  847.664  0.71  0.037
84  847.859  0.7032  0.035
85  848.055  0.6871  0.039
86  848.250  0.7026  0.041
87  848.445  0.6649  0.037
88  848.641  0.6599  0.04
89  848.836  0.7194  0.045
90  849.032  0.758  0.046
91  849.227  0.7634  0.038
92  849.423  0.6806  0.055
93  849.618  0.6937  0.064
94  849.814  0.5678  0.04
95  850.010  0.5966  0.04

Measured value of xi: 0.695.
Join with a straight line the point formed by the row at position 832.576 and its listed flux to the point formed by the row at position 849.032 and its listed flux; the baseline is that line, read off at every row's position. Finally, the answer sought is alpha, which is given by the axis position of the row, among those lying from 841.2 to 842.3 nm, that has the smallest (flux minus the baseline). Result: 841.248 nm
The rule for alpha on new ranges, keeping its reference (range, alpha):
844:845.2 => 844.547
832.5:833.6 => 833.535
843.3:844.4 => 843.769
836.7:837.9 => 836.997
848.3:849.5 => 848.641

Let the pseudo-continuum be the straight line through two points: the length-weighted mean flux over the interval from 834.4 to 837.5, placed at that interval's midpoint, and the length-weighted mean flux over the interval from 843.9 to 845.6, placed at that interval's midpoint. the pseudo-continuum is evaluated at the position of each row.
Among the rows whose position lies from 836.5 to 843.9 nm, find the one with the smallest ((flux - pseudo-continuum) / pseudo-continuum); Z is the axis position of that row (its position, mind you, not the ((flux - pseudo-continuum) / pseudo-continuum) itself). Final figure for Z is 843.769 nm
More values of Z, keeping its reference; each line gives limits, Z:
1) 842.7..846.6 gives 843.769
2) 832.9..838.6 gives 833.535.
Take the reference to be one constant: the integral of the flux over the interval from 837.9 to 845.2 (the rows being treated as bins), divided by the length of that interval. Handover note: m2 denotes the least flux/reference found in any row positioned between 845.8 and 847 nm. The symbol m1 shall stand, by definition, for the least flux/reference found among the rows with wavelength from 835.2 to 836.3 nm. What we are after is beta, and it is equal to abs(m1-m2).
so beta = 0.015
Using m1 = 0.93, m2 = 0.940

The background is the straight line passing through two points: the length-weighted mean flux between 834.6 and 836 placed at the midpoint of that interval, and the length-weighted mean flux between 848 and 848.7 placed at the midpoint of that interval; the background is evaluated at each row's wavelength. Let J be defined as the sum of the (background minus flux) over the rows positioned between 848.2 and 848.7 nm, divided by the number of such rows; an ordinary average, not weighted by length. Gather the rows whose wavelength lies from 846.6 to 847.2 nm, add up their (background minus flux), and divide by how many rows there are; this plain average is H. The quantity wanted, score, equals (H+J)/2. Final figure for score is 0.002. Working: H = 0.001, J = 0.00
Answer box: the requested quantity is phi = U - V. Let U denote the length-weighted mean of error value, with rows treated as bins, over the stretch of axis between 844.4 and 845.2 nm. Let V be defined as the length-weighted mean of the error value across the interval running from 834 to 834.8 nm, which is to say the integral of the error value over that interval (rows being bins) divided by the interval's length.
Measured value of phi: -0.021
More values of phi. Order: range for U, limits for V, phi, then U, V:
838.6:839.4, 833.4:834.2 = 0.016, 0.057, 0.040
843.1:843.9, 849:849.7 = -0.015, 0.036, 0.051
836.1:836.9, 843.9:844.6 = 0.031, 0.080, 0.049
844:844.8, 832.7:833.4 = -0.038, 0.046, 0.084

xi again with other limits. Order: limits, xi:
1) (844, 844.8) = 0.660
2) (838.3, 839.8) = 0.709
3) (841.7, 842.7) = 0.671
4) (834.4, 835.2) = 0.684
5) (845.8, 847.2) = 0.686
